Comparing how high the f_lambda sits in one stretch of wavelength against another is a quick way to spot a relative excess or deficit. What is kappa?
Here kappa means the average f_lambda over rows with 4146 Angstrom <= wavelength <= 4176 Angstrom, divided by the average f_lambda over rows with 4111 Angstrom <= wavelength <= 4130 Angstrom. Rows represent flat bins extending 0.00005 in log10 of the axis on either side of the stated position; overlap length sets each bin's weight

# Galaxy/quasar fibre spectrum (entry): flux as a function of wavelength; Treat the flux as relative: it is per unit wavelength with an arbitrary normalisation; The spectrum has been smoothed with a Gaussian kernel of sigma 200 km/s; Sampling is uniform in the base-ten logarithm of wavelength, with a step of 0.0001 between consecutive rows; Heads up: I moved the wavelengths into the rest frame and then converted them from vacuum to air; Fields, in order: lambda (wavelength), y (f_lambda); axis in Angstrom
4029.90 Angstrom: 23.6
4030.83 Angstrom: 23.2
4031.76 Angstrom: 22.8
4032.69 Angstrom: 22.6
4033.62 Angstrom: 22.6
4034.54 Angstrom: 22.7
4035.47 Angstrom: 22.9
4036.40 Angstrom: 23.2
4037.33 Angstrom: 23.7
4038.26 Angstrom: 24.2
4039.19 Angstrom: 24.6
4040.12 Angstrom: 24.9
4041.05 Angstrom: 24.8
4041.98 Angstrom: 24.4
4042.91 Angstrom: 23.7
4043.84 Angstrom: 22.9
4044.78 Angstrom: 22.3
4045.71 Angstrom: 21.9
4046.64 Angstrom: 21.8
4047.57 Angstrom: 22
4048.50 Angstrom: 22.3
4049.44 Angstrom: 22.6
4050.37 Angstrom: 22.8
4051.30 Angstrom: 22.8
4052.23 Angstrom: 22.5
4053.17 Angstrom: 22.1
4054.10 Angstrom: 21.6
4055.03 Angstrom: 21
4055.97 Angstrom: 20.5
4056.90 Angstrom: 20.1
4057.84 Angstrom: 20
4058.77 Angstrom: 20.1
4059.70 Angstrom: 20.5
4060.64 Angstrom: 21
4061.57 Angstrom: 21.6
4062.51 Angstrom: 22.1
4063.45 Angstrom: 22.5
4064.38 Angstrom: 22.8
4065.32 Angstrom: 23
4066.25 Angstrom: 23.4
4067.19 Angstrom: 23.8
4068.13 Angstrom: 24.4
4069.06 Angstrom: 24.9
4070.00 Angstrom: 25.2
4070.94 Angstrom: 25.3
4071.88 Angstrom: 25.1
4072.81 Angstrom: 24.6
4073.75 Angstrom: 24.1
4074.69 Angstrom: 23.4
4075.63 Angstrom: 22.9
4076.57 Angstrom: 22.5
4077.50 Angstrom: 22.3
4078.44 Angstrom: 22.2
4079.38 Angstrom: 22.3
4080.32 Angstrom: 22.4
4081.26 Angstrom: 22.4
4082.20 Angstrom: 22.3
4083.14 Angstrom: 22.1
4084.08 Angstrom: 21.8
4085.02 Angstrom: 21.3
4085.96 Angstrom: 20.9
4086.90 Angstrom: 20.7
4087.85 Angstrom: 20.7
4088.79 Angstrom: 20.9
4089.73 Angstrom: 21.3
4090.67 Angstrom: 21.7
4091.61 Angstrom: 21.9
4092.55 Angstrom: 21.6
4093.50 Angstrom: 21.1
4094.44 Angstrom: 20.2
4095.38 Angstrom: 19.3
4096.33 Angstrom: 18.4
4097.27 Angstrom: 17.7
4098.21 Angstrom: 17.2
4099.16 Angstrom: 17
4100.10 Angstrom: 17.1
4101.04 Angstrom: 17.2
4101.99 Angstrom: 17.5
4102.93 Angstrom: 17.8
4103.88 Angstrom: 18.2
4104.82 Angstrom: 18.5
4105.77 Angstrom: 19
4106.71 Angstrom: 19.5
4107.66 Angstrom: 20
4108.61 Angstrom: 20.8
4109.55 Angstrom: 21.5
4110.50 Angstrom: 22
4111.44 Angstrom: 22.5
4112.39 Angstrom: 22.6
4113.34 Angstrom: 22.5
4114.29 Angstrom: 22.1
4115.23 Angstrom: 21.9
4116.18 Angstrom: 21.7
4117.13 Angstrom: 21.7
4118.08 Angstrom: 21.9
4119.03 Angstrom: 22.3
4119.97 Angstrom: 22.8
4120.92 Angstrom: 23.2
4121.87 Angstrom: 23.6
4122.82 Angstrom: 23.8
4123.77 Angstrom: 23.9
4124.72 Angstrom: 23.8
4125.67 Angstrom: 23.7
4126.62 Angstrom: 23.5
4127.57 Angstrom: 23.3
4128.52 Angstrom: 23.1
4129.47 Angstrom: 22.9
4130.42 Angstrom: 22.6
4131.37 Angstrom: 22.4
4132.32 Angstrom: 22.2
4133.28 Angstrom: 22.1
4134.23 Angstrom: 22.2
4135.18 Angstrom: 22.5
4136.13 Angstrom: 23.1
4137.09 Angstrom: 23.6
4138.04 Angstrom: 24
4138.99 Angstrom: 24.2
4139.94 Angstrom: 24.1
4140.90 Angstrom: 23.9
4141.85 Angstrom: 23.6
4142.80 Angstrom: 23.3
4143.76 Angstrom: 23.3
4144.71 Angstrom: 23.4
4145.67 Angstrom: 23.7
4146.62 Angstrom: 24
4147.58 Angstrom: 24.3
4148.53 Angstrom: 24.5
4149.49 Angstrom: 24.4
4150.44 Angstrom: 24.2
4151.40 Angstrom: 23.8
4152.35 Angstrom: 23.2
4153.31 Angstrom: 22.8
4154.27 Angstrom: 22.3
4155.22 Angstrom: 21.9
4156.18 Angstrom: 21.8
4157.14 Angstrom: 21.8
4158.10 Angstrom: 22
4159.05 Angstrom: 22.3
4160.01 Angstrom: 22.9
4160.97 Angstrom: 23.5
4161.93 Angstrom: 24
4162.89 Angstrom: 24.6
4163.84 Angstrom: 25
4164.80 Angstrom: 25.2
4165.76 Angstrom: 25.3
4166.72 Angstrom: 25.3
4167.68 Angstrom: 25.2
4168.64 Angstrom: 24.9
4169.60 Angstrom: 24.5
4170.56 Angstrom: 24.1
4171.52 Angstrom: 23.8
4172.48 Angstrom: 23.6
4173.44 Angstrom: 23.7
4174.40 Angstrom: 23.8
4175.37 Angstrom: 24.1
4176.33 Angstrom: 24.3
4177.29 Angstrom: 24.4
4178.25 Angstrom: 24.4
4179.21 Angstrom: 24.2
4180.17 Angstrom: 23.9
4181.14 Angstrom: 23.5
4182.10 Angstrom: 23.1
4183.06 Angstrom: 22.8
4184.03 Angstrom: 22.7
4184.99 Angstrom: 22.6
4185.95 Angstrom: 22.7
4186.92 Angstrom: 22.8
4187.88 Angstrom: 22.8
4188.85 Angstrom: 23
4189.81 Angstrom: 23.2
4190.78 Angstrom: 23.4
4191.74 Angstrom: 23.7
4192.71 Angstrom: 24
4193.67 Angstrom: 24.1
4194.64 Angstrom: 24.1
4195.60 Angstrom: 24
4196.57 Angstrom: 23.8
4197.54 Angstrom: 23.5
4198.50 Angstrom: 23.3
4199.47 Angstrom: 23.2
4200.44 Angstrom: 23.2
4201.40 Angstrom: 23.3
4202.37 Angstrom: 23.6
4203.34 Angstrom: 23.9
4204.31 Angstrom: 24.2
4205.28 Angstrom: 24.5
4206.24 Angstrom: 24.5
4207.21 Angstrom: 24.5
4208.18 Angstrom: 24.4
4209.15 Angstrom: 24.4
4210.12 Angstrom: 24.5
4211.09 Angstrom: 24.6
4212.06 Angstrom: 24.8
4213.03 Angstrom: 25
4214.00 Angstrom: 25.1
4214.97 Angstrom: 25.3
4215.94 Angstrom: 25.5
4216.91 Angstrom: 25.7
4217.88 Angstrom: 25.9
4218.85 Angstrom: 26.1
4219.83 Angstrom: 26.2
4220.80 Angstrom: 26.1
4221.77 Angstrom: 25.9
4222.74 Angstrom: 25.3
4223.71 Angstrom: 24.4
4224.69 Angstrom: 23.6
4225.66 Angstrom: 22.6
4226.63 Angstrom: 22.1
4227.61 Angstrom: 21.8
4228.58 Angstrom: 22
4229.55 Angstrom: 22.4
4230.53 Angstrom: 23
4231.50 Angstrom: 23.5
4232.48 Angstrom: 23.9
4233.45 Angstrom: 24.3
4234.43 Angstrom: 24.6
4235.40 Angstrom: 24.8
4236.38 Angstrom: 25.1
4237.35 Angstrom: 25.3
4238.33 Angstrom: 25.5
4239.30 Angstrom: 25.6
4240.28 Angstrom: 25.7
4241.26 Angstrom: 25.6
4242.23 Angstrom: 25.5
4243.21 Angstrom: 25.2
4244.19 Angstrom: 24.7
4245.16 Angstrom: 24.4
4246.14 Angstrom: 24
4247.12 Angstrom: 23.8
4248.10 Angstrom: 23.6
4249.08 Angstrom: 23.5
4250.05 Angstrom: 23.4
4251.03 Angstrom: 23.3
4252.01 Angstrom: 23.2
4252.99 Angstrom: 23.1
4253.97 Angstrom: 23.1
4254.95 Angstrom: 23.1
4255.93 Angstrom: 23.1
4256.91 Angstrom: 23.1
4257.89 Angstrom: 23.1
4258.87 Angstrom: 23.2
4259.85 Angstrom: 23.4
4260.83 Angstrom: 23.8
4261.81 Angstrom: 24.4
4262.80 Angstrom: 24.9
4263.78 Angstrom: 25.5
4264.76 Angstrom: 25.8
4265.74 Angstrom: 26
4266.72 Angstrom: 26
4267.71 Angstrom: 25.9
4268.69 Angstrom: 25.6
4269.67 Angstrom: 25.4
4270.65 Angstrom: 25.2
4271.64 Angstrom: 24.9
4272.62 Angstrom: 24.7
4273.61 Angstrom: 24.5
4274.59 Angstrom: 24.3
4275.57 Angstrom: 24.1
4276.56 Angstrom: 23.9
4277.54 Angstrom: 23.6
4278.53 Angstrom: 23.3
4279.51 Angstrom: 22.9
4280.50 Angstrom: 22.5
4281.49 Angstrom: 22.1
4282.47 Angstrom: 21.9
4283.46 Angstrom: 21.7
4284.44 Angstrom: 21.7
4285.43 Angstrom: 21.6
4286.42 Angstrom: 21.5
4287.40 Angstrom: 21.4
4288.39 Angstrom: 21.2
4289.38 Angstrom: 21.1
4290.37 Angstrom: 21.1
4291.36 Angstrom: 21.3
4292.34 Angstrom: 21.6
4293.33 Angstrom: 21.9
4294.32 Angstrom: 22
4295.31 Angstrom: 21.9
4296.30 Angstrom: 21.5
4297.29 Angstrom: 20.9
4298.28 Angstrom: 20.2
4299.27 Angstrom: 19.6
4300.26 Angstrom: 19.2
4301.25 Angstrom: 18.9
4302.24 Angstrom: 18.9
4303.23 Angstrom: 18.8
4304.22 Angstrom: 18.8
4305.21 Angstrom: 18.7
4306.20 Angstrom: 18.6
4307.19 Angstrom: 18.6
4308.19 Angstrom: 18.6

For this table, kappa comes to 1.04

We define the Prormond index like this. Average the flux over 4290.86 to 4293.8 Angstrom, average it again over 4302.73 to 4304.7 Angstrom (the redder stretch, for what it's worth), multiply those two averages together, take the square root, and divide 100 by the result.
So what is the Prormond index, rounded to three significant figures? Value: 4.96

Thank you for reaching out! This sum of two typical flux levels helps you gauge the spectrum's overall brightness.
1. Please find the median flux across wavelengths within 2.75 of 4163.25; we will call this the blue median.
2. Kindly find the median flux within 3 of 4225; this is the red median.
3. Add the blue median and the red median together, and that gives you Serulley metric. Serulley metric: 47.9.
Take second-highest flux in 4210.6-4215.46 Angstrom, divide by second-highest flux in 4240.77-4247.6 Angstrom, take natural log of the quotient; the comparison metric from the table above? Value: -0.016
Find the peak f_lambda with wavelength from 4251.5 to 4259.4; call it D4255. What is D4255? 23.2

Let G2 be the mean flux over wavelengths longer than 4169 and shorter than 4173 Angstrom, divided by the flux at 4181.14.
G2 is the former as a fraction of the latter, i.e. 1.02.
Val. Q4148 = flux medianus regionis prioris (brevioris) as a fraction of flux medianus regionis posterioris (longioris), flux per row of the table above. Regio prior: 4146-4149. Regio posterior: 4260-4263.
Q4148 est 1.00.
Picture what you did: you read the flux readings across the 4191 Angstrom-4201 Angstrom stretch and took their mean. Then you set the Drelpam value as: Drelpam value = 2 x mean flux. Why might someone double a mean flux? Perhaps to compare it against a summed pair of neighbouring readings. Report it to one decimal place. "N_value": 47.4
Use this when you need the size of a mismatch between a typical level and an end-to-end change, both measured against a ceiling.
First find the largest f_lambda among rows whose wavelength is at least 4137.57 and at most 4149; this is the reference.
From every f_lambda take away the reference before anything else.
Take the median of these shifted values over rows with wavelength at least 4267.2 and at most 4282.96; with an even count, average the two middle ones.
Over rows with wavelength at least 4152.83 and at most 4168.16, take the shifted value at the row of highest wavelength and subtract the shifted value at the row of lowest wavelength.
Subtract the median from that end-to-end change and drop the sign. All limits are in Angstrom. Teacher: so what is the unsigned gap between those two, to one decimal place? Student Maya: 2.7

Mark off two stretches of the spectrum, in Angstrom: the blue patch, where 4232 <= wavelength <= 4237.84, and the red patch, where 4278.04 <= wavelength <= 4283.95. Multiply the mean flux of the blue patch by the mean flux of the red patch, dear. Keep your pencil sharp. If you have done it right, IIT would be 553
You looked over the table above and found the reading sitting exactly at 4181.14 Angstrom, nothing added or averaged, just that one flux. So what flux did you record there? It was 23.5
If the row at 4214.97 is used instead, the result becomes 25.3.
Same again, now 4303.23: 18.8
